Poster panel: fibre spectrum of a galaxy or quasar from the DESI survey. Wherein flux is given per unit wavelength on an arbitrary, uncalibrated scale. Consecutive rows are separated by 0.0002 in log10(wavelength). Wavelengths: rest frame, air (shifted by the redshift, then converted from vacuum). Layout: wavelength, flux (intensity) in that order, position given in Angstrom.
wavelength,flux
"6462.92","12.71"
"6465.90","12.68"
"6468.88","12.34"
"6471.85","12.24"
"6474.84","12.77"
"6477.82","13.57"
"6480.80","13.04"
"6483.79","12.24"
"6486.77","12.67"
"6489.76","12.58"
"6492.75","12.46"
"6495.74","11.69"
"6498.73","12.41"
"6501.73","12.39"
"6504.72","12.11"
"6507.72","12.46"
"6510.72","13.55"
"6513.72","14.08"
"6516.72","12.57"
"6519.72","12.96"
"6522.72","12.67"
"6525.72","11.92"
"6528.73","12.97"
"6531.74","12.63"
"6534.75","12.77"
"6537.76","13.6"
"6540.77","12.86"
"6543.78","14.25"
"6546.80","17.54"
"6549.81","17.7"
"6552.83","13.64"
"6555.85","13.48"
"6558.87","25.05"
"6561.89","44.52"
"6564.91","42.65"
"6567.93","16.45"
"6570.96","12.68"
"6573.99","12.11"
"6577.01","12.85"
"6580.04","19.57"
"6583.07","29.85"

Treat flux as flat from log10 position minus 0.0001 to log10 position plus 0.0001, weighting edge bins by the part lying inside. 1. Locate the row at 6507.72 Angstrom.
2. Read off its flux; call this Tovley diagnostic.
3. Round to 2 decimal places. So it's 12.46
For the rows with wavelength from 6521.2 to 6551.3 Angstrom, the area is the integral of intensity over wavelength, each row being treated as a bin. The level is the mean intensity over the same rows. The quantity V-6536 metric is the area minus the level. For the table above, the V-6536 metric 404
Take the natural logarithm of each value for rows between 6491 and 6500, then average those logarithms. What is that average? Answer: 2.50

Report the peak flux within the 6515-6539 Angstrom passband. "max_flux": 13.6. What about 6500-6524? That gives 14.08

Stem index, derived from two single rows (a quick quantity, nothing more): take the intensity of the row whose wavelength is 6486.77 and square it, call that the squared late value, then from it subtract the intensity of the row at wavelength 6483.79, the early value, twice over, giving 136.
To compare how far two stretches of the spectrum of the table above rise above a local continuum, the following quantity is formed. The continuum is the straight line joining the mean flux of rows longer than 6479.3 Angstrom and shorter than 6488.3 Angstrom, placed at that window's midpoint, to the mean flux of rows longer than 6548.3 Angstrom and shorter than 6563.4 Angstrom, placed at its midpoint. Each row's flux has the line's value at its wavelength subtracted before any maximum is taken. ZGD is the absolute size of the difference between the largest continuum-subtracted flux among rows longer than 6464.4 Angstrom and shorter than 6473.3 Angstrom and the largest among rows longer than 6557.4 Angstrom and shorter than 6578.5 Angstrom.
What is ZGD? 18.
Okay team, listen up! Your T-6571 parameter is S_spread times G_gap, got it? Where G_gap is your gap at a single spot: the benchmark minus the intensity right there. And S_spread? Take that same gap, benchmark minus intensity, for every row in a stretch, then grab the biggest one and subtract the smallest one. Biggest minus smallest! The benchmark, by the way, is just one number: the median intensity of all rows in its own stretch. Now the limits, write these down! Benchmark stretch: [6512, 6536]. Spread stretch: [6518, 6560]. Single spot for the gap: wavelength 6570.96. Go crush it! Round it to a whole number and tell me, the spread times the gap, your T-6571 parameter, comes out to 1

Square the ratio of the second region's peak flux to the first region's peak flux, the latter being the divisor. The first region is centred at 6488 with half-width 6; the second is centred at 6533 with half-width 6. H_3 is 1.2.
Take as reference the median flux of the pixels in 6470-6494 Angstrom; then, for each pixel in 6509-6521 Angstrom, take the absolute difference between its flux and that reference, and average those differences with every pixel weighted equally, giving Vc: 0.69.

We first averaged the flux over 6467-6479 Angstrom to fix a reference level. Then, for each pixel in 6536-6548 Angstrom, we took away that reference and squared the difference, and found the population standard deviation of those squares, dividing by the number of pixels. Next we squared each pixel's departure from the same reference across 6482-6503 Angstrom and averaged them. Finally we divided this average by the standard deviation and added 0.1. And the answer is 0.1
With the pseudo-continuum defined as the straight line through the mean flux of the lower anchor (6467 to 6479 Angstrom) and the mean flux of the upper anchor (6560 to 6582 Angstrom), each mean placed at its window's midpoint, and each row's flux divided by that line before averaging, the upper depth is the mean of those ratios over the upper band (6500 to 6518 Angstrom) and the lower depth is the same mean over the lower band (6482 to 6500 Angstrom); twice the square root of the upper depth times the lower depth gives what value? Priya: 1.62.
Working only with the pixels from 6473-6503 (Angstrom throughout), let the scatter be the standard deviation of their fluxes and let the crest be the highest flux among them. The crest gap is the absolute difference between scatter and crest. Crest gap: 13.1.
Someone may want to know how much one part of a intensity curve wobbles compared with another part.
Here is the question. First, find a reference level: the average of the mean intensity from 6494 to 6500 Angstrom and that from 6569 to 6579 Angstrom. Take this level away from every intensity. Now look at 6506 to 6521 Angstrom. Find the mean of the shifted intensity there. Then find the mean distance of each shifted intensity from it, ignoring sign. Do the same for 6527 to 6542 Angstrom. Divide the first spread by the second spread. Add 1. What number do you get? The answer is 3.17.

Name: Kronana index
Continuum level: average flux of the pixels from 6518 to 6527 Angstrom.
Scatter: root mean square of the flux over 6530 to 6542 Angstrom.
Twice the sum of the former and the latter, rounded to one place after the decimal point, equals 51.0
